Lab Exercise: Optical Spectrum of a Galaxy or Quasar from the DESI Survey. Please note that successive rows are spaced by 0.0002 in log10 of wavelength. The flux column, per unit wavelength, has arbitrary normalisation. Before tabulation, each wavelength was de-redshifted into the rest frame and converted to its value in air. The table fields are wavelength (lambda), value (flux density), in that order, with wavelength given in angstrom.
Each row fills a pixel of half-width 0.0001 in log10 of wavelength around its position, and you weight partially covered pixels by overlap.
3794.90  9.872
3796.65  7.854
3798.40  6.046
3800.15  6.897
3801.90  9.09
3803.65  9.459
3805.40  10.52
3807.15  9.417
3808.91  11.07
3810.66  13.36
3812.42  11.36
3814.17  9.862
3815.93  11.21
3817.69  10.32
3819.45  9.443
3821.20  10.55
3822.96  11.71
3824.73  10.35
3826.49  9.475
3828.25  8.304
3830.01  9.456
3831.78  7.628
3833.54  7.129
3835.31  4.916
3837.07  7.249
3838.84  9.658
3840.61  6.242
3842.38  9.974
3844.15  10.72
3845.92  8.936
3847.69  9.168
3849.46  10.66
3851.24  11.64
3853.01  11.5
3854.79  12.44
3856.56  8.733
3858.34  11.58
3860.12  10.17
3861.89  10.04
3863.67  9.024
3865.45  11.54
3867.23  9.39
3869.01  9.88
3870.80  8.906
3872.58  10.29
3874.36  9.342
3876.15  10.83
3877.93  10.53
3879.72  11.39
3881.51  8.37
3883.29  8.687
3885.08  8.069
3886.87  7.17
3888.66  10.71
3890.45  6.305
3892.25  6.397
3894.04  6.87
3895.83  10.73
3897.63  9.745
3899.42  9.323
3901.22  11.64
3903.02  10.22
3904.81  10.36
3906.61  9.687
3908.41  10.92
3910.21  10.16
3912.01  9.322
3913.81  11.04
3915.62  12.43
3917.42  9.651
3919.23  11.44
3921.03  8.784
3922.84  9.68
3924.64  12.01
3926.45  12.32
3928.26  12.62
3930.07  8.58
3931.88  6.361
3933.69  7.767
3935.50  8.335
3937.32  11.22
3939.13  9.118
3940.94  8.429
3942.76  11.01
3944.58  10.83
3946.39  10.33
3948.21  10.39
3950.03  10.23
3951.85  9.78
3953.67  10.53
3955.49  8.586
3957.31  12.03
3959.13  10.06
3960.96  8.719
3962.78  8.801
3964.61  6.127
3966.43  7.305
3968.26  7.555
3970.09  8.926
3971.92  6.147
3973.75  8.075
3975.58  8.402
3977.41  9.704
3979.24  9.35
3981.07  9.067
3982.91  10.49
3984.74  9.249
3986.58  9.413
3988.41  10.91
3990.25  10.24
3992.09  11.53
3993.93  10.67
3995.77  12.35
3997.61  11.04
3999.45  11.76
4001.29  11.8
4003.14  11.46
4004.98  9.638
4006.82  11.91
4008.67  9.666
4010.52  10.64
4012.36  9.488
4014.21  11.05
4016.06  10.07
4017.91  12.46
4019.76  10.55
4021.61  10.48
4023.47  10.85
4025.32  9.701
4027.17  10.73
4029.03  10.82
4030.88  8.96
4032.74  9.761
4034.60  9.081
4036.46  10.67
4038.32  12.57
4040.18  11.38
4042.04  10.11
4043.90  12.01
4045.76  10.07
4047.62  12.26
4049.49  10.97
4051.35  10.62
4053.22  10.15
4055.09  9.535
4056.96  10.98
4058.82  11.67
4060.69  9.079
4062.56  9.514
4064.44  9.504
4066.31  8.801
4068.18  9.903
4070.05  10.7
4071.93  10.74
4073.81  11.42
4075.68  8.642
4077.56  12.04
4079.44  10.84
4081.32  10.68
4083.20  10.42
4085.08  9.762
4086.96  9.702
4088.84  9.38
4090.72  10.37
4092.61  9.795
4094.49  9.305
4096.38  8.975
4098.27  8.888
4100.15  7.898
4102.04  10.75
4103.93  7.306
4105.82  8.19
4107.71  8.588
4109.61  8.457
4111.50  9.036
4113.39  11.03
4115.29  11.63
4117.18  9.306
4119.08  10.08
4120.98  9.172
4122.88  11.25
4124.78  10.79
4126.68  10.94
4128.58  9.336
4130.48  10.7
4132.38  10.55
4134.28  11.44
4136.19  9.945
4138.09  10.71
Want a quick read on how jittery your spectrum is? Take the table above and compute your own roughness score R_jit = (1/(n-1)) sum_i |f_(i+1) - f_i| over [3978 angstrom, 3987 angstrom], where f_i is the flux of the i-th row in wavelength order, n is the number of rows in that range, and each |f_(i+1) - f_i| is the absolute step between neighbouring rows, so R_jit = 0.78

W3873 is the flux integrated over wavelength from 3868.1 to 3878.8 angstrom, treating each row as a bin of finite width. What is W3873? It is 107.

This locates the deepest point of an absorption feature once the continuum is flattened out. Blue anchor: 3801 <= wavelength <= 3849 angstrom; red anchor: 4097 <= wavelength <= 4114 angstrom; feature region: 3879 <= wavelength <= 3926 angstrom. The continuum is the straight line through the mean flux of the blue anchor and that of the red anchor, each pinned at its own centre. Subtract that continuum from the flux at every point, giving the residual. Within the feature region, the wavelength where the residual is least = 3890.45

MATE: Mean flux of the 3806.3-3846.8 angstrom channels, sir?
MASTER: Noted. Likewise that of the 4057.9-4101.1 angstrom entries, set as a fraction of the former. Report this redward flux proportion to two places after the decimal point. 1.04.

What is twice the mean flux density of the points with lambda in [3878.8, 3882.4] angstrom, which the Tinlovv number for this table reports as 20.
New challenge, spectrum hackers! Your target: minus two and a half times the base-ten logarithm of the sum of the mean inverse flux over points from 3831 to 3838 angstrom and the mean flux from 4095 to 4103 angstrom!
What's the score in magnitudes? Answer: -2.42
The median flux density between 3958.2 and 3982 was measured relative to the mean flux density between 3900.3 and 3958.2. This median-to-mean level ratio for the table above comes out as 0.86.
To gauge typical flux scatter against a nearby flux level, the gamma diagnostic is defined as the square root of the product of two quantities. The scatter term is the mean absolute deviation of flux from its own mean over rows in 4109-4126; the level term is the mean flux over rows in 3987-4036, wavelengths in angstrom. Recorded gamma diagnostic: 3.2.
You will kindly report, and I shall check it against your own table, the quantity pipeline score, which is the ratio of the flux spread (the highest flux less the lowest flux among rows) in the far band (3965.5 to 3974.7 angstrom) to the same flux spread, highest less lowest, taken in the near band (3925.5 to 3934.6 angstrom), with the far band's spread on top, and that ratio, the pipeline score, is 0.4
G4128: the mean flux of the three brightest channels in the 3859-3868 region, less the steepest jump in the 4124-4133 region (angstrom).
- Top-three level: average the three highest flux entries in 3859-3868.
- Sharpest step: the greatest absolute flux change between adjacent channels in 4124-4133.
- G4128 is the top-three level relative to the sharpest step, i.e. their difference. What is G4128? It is 9.0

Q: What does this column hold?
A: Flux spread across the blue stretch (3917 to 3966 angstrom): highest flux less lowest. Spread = 6.5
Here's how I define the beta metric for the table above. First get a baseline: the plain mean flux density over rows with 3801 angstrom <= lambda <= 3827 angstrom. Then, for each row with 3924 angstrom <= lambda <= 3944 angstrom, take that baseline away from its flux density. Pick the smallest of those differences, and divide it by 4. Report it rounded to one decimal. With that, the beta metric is -1.0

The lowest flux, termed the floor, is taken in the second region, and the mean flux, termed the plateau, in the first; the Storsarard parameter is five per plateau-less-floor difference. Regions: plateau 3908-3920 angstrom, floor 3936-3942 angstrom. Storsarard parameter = 2.2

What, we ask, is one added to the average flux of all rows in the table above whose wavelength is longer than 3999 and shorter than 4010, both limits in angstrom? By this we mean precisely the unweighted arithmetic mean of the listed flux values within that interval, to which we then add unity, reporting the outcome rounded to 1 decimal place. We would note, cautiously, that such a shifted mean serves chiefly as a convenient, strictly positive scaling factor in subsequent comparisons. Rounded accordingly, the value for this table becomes 12.0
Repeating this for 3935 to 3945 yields 10.8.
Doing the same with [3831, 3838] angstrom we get 7.7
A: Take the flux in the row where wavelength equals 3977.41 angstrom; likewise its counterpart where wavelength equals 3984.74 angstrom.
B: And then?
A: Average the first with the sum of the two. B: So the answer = 14.3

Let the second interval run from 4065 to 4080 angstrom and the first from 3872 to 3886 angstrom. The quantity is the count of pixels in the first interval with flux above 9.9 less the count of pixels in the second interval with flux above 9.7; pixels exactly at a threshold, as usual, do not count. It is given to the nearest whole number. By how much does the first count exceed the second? -2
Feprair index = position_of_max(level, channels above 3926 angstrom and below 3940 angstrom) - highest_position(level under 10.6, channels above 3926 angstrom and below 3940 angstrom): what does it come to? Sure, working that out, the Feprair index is -10.9 angstrom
